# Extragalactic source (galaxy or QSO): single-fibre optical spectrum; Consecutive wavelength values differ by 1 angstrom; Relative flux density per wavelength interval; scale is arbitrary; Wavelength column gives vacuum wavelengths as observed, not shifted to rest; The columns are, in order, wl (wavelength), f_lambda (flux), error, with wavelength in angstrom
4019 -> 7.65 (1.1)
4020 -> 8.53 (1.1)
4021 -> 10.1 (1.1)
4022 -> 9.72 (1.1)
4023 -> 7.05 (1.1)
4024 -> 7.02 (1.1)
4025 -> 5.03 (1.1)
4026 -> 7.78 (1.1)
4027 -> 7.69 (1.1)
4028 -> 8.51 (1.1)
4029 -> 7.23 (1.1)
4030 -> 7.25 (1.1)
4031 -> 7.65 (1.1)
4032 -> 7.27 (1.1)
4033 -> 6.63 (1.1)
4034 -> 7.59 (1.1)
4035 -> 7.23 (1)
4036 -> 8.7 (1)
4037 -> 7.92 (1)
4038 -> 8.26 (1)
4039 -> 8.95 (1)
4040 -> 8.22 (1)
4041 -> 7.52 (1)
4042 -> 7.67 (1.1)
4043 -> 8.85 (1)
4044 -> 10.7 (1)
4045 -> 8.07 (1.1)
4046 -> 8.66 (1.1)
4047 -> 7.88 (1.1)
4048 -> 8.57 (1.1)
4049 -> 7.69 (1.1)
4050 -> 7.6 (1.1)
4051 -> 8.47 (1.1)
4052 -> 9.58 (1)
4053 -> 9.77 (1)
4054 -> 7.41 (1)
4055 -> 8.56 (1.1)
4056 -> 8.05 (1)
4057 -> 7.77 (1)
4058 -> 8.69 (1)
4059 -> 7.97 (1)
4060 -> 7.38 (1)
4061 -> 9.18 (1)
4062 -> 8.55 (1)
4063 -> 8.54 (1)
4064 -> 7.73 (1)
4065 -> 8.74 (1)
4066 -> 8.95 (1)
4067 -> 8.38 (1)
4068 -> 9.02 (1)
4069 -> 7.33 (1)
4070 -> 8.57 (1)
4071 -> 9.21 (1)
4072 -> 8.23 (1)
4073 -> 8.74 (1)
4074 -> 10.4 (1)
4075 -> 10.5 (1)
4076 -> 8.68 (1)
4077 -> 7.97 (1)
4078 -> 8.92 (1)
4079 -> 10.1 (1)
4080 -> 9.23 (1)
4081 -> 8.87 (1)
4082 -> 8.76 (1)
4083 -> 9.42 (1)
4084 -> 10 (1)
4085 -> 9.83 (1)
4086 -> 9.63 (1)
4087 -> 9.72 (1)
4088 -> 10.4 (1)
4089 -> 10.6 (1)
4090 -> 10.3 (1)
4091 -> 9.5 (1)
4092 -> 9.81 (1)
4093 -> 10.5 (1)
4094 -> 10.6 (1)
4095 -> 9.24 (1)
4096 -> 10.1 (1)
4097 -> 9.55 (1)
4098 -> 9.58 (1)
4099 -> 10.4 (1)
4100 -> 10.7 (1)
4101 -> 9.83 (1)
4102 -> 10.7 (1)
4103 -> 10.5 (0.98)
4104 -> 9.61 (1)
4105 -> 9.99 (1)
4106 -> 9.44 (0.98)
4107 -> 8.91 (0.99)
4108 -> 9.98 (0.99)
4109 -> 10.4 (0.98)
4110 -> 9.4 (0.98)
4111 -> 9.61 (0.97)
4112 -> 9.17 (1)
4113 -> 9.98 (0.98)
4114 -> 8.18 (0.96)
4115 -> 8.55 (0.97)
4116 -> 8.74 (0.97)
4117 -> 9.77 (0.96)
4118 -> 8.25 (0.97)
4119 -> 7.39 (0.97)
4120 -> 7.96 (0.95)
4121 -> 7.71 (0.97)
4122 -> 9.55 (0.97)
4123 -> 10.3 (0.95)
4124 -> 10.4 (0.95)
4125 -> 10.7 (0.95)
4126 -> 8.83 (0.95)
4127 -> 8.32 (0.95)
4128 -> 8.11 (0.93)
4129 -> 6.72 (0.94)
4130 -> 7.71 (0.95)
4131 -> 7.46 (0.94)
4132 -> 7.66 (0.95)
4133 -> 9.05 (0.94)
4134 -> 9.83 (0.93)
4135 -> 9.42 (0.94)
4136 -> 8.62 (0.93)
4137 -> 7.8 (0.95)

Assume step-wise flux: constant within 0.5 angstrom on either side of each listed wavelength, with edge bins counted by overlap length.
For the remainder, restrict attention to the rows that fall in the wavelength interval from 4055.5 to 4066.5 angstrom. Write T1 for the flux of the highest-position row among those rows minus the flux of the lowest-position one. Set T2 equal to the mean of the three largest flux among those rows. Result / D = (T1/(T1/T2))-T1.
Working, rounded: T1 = 0.9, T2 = 9.0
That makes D 8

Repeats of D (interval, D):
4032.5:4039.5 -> 6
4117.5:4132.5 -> 11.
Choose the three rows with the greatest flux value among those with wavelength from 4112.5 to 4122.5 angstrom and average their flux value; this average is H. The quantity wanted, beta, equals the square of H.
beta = 95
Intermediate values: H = 9.8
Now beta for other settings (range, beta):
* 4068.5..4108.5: 114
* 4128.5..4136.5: 89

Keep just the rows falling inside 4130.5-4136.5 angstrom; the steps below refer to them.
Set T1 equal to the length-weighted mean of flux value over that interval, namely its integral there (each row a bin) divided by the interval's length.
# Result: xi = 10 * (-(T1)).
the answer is -87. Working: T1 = 8.7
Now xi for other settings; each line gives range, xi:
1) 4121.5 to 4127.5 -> -97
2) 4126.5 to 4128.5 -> -82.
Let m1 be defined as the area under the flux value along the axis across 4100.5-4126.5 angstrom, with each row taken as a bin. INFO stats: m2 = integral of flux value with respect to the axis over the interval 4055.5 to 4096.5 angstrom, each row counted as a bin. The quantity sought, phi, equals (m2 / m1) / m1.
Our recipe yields 0.006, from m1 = 244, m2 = 374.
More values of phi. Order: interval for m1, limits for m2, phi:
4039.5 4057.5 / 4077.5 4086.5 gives 0.004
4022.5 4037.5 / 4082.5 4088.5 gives 0.005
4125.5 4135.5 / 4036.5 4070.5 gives 0.041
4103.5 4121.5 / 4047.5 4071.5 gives 0.008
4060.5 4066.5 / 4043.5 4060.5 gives 0.053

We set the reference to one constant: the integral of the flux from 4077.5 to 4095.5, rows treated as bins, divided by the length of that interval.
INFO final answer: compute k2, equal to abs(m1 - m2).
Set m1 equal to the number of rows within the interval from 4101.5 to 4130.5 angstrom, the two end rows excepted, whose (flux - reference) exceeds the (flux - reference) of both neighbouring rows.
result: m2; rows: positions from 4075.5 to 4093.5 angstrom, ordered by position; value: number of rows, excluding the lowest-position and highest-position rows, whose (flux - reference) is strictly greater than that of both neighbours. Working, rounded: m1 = 7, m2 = 3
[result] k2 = 4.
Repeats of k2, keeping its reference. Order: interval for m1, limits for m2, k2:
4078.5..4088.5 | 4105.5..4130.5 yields 5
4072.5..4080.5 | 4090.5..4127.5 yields 9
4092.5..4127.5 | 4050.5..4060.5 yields 8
